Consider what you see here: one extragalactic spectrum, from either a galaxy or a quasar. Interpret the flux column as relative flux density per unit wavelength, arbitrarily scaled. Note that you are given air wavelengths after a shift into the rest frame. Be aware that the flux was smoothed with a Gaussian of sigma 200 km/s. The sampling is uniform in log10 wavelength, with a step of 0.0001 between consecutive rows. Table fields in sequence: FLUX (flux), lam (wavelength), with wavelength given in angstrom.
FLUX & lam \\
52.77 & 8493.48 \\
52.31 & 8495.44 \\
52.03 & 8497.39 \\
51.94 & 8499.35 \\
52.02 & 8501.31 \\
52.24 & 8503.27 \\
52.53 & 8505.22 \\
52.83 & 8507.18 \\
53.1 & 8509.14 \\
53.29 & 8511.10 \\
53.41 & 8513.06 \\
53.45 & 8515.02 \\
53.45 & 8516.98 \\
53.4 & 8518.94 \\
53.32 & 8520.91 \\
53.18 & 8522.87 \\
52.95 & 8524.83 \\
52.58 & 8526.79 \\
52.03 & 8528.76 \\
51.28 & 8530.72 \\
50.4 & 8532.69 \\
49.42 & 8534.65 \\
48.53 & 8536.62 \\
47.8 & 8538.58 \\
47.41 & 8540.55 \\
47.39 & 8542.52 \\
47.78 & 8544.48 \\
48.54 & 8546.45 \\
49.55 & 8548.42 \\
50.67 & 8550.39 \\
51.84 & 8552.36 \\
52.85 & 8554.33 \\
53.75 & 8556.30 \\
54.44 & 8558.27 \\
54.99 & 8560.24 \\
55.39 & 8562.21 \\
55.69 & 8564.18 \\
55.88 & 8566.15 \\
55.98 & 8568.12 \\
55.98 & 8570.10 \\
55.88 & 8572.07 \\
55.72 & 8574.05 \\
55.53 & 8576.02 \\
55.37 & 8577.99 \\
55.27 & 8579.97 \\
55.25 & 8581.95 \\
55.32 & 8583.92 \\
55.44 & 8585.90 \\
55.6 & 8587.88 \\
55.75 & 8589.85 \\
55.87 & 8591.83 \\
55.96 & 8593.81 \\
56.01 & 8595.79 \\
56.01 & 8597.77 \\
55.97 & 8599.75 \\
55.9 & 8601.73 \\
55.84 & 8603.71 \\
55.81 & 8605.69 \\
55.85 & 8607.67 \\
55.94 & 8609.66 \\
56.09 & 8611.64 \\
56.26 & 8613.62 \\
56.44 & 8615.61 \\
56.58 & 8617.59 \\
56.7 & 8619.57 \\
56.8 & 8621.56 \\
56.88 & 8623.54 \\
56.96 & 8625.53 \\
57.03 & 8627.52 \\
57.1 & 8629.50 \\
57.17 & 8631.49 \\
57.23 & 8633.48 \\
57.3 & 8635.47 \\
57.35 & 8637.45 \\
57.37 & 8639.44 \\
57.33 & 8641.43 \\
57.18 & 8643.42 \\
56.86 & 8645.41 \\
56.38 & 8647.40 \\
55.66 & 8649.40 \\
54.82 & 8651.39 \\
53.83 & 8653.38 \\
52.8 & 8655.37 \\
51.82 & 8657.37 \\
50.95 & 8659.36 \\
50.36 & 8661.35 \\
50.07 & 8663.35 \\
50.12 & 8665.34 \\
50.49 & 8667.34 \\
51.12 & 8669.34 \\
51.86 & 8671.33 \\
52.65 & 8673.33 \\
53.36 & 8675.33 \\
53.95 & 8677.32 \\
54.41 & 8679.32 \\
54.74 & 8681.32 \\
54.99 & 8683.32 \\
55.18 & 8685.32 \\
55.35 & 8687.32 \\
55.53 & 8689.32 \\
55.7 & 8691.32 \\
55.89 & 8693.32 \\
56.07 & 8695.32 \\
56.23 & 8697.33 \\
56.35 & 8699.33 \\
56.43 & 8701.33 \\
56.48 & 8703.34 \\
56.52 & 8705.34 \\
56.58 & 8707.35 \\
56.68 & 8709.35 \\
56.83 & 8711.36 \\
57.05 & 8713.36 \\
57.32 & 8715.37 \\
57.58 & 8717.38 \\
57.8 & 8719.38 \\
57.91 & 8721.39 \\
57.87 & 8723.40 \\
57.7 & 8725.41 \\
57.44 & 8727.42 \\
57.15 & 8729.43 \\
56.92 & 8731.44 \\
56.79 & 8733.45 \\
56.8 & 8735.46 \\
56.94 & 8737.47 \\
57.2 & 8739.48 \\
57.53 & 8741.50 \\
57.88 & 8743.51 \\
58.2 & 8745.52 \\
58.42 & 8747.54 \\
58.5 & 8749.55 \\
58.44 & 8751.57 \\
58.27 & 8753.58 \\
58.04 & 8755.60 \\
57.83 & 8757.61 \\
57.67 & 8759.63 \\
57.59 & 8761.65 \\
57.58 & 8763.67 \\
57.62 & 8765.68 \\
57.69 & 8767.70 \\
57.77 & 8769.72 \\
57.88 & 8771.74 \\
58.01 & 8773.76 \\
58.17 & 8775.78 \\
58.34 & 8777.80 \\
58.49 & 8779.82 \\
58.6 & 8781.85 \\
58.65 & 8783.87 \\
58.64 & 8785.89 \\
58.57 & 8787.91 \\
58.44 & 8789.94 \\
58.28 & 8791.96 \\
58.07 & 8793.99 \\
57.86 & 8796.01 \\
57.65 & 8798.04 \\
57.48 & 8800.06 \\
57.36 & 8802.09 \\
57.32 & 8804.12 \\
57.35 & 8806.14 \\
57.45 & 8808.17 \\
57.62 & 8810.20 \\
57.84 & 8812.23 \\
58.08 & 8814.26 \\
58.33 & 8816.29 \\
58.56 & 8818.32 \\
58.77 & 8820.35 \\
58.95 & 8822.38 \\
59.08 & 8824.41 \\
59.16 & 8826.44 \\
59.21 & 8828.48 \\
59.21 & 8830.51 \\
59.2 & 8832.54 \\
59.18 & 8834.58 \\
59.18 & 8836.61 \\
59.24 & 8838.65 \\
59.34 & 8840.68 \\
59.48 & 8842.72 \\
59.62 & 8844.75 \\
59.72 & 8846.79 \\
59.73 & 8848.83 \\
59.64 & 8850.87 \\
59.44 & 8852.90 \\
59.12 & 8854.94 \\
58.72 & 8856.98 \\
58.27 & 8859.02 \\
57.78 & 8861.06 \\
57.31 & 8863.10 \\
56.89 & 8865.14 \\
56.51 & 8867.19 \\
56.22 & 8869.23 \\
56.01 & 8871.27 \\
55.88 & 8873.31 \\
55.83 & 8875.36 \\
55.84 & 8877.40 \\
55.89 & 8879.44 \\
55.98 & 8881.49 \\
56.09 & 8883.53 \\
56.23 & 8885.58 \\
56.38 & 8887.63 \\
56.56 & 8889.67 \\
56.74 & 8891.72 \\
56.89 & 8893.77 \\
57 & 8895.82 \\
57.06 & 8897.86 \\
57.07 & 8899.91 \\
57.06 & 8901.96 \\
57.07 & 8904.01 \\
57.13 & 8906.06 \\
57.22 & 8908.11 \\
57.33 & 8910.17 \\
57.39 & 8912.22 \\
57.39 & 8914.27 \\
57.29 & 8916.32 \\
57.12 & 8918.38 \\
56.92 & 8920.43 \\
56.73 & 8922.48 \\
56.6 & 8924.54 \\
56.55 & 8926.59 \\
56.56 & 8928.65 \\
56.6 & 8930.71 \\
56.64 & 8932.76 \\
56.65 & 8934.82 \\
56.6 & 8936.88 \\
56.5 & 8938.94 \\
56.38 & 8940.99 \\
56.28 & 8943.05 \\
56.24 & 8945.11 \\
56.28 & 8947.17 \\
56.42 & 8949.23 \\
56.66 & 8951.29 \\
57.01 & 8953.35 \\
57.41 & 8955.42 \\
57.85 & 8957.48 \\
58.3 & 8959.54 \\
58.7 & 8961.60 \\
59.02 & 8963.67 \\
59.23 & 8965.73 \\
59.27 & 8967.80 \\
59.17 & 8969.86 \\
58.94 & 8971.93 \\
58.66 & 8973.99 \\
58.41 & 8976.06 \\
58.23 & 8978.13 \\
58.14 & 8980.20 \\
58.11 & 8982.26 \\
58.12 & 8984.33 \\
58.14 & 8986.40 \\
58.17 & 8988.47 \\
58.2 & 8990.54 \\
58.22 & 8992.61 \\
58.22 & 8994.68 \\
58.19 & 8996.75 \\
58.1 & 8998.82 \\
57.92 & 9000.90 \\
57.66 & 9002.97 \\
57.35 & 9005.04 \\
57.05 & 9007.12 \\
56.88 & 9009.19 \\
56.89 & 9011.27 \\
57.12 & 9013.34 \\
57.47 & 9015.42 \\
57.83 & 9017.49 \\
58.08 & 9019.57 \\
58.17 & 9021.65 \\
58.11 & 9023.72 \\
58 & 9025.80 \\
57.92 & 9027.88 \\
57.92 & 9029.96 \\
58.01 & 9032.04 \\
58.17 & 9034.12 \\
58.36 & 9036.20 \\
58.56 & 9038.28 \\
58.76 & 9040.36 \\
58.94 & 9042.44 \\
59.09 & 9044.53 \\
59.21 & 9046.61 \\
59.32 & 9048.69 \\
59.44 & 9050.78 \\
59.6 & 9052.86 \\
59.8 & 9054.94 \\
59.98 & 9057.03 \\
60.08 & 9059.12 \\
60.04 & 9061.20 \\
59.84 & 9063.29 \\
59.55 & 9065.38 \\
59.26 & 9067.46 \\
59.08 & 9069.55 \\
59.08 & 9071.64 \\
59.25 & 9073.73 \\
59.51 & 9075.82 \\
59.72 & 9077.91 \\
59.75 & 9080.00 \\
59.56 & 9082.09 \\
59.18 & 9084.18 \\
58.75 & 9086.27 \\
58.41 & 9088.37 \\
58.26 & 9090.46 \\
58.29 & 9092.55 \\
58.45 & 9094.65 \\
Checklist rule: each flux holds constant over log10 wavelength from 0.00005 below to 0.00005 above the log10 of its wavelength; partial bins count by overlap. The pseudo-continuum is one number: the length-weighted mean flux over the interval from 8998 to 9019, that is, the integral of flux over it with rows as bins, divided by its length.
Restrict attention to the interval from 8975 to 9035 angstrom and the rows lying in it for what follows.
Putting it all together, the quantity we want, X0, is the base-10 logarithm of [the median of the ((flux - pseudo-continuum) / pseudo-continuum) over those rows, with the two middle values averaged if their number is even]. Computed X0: -1.93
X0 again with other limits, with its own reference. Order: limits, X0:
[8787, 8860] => -1.64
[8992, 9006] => -1.93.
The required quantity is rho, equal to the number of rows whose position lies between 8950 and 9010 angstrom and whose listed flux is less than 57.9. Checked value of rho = 8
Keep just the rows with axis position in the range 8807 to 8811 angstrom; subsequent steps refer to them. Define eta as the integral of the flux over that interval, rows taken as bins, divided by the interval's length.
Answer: 57.5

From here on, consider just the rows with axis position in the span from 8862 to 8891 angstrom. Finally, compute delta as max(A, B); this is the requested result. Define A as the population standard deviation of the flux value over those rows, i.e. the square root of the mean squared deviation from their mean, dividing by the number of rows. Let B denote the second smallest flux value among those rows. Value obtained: 55.8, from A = 0.42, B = 55.84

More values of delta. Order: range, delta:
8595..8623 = 55.8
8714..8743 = 56.8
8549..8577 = 51.8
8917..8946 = 56.3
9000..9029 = 56.9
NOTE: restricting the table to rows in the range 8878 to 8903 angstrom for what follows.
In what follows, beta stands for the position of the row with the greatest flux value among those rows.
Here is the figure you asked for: 8899.91 angstrom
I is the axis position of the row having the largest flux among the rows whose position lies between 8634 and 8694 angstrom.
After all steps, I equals 8639.44 angstrom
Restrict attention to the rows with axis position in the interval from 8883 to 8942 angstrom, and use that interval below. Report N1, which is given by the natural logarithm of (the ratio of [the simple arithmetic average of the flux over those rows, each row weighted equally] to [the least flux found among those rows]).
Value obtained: 0.013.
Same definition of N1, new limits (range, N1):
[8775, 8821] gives 0.013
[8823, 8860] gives 0.017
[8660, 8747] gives 0.104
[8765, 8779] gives 0.005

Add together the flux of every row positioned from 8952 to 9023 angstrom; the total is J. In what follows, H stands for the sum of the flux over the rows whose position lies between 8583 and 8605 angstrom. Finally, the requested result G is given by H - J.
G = -1361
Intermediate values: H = 614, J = 1974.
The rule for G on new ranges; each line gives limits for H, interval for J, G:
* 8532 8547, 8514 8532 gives -88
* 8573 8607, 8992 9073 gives -1335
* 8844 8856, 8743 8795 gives -1154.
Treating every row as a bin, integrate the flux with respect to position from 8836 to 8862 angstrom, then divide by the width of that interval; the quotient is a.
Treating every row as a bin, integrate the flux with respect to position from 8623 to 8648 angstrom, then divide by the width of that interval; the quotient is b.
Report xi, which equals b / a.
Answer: 0.96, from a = 59.2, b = 57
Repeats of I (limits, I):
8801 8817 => 8816.29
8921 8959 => 8957.48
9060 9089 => 9061.20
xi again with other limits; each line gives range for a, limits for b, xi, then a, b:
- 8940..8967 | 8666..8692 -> 0.94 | 57.4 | 54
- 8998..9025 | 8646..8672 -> 0.91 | 57.6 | 52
